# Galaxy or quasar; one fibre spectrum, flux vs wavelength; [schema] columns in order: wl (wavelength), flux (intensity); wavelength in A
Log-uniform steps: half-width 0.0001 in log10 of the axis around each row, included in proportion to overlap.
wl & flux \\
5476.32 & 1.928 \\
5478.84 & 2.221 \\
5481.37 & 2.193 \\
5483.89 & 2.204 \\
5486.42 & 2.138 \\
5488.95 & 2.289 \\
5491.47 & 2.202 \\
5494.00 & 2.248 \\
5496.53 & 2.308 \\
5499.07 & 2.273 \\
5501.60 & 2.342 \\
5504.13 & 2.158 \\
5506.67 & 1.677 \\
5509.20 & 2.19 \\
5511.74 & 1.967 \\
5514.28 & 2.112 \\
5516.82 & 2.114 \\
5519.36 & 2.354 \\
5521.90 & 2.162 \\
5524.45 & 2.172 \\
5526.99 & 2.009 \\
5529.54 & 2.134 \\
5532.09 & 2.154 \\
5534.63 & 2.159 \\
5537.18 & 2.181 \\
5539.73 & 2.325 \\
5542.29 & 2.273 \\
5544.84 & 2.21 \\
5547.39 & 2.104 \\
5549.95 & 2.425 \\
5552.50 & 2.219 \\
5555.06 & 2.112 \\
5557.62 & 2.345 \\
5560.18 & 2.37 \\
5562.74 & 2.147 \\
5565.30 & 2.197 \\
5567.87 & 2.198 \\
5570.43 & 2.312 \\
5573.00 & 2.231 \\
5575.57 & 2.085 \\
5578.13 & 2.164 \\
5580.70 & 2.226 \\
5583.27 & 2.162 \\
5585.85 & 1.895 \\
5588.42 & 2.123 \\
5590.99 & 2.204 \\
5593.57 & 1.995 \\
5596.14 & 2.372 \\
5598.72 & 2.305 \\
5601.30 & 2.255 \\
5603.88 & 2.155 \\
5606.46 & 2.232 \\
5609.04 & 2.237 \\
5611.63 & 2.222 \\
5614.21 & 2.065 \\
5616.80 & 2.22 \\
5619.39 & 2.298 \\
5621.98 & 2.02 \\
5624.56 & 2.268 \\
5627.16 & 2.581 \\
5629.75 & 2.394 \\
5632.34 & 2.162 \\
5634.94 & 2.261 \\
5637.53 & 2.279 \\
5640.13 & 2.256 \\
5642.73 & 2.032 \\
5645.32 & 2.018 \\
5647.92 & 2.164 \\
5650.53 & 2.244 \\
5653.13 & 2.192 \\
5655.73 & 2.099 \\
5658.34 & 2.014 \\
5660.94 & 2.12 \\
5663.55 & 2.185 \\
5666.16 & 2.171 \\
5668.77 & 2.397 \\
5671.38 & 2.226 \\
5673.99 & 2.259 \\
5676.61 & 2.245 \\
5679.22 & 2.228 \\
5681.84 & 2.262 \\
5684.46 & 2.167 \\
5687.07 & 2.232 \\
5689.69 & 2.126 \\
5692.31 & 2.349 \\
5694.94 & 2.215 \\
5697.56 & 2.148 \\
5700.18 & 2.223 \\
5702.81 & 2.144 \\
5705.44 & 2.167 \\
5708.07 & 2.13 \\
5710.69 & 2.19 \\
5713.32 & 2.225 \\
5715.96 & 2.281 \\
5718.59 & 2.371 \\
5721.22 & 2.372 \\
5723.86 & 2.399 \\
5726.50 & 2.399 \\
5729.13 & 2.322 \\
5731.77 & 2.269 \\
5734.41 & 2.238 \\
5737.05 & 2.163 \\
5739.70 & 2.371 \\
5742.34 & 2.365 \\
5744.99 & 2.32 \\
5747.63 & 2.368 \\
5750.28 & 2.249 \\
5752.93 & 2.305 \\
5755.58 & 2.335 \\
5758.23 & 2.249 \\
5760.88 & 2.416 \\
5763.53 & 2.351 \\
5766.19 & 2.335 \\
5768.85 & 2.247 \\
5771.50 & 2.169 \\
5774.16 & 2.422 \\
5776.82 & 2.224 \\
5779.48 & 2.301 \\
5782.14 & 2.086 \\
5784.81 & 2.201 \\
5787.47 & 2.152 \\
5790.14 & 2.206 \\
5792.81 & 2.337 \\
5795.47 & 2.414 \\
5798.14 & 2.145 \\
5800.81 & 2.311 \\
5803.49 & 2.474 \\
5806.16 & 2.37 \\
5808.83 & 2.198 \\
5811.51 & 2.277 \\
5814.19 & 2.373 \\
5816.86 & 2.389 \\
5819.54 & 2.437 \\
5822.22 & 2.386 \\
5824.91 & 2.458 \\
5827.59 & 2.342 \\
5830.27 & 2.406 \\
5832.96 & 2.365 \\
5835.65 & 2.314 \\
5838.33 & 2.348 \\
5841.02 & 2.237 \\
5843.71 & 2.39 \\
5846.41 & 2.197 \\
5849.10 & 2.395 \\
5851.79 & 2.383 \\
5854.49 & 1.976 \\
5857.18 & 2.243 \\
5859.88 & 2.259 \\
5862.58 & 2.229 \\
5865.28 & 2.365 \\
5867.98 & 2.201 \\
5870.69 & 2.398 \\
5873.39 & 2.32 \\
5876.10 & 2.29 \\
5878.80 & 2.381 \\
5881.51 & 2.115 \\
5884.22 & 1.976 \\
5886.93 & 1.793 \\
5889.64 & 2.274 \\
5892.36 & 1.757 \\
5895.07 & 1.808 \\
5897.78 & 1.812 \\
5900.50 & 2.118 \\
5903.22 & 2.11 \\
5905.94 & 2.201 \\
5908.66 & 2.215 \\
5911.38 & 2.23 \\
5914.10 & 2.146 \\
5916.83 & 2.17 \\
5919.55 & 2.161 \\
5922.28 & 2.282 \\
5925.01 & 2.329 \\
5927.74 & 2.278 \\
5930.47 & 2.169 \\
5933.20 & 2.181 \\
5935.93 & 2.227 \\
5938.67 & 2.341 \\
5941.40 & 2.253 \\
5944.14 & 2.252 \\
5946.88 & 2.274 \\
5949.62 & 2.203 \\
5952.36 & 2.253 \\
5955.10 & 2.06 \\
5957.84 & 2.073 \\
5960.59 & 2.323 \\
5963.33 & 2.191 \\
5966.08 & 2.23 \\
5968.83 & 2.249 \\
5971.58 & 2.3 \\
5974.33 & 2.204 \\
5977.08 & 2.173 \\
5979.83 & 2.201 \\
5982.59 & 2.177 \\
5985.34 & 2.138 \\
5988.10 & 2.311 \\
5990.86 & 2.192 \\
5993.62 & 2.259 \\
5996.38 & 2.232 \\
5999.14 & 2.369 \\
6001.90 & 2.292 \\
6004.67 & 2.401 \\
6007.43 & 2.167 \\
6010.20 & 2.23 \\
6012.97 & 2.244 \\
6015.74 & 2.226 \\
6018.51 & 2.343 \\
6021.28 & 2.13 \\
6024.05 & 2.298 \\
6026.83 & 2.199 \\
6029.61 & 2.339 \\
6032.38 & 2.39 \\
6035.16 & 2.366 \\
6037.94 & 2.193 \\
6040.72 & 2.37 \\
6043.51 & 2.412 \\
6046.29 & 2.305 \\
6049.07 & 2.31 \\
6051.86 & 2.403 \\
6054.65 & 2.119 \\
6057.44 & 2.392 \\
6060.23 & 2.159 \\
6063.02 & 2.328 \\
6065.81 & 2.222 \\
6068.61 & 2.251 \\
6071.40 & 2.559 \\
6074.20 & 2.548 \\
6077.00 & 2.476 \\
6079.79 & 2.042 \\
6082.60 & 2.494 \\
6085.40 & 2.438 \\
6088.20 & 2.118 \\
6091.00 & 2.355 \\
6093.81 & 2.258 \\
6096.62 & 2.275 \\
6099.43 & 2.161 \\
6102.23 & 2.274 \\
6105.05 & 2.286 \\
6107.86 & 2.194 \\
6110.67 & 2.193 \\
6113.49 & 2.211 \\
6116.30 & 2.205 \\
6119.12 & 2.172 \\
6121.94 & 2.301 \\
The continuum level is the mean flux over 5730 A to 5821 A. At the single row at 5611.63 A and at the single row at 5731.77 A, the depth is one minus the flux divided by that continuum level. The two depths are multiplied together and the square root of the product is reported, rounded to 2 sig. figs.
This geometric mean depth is 0.020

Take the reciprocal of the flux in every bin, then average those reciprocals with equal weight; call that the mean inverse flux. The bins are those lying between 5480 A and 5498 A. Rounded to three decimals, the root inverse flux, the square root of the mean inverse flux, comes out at 0.670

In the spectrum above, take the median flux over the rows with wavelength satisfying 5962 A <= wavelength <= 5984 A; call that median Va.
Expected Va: 2.20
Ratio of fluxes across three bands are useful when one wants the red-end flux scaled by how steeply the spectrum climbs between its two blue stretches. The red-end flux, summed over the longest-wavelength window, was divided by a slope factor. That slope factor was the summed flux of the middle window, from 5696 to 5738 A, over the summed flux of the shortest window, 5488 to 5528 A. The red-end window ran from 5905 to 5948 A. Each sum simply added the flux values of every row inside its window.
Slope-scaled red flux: 34.3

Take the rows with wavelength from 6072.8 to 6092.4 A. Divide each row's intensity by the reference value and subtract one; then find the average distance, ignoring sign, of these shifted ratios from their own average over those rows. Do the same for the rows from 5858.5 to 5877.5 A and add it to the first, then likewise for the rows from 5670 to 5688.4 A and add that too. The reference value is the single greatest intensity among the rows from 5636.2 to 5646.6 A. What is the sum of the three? 0.10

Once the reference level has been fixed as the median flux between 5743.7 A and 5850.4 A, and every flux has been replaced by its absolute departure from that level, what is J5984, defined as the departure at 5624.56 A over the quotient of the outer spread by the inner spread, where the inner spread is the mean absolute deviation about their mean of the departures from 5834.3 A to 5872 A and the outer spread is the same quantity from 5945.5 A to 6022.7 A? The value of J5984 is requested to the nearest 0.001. 0.066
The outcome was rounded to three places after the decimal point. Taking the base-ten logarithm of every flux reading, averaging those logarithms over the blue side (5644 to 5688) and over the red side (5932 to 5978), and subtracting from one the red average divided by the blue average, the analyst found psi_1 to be -0.020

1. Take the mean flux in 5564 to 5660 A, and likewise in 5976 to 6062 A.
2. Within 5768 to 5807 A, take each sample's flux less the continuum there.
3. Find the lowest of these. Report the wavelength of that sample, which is 5782.14 A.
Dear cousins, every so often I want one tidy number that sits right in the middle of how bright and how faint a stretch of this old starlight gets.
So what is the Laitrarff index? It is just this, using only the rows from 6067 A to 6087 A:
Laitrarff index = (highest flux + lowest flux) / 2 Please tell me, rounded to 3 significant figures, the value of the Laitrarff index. 2.30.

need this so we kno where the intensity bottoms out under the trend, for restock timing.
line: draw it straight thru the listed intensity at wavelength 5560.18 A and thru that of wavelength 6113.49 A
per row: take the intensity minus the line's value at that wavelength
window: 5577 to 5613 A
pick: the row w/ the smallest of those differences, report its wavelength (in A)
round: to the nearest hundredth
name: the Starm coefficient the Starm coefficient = 5585.85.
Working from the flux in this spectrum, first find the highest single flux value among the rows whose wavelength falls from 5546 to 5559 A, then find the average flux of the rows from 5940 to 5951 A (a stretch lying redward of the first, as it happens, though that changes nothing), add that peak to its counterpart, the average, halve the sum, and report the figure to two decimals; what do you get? 2.34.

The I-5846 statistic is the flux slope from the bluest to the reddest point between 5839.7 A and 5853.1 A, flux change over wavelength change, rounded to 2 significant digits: 0.014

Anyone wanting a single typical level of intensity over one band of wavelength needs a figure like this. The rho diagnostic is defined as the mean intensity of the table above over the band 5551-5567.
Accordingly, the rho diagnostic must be 2.23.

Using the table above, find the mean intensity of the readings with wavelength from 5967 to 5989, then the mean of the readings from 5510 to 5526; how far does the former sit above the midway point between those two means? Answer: 0.036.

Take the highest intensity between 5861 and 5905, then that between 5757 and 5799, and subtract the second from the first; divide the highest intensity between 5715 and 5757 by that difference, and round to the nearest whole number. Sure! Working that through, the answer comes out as -100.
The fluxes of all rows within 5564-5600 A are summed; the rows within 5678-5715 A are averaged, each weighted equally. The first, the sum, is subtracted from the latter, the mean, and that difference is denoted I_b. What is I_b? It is -28.3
